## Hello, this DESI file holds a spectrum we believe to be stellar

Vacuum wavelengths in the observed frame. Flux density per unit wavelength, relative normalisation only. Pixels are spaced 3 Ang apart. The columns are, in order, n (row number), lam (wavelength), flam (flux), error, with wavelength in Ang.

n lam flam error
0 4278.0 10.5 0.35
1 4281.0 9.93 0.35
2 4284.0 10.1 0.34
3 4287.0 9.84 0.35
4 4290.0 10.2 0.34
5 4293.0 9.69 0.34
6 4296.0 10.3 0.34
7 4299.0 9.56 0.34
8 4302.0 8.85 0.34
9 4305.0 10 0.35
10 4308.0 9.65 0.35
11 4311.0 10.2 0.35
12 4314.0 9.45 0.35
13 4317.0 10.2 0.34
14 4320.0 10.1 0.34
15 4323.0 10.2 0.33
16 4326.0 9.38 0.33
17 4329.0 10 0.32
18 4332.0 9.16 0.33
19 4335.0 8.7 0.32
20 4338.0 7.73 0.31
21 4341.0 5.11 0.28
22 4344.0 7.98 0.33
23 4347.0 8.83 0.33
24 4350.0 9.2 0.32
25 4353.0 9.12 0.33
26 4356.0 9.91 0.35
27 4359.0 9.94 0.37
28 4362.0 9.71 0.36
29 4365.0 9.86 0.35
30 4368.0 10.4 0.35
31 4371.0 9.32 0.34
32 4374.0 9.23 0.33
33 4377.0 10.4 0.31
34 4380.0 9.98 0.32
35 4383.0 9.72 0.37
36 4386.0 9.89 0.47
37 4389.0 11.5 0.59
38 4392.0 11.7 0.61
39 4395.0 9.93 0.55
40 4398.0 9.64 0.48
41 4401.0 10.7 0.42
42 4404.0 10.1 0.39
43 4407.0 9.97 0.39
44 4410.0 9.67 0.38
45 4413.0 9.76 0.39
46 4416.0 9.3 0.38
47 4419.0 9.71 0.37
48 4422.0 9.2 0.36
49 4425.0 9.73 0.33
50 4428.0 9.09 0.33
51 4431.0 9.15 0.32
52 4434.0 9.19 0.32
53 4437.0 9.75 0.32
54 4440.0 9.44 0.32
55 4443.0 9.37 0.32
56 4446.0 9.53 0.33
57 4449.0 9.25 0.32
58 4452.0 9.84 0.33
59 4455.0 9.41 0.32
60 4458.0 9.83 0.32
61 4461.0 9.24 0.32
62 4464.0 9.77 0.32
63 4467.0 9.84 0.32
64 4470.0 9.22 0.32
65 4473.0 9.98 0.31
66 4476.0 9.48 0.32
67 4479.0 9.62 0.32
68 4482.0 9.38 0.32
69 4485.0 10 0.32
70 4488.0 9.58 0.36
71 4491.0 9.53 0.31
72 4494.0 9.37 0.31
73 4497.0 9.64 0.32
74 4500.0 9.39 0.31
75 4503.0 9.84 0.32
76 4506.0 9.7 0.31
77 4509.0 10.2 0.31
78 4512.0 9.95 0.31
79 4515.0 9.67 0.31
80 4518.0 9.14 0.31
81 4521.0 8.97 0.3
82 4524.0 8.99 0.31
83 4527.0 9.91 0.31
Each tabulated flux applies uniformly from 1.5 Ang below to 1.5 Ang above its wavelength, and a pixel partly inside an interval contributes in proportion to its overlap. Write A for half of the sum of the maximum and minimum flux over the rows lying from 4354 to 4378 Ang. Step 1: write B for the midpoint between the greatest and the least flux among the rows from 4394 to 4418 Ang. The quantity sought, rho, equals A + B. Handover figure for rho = 19.8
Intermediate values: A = 9.8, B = 10.0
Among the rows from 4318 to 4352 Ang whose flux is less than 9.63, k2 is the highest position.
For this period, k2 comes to 4350.0 Ang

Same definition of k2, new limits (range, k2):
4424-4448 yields 4446.0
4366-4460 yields 4455.0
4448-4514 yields 4500.0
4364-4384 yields 4374.0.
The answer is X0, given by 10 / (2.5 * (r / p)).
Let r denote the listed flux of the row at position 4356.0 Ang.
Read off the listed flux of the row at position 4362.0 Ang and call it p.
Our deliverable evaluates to 3.92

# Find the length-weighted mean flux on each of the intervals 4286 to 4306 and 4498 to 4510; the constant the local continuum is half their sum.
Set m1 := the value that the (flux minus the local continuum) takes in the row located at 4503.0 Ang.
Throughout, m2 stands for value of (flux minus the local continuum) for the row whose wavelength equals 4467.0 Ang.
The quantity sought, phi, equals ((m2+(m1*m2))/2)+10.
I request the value 10.0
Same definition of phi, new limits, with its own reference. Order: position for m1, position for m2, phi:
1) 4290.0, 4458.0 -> 10.0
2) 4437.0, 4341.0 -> 7.7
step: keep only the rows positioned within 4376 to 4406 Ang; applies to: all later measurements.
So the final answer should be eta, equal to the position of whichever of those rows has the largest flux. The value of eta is 4392.0 Ang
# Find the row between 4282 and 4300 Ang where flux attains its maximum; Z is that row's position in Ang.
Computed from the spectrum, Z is 4296.0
